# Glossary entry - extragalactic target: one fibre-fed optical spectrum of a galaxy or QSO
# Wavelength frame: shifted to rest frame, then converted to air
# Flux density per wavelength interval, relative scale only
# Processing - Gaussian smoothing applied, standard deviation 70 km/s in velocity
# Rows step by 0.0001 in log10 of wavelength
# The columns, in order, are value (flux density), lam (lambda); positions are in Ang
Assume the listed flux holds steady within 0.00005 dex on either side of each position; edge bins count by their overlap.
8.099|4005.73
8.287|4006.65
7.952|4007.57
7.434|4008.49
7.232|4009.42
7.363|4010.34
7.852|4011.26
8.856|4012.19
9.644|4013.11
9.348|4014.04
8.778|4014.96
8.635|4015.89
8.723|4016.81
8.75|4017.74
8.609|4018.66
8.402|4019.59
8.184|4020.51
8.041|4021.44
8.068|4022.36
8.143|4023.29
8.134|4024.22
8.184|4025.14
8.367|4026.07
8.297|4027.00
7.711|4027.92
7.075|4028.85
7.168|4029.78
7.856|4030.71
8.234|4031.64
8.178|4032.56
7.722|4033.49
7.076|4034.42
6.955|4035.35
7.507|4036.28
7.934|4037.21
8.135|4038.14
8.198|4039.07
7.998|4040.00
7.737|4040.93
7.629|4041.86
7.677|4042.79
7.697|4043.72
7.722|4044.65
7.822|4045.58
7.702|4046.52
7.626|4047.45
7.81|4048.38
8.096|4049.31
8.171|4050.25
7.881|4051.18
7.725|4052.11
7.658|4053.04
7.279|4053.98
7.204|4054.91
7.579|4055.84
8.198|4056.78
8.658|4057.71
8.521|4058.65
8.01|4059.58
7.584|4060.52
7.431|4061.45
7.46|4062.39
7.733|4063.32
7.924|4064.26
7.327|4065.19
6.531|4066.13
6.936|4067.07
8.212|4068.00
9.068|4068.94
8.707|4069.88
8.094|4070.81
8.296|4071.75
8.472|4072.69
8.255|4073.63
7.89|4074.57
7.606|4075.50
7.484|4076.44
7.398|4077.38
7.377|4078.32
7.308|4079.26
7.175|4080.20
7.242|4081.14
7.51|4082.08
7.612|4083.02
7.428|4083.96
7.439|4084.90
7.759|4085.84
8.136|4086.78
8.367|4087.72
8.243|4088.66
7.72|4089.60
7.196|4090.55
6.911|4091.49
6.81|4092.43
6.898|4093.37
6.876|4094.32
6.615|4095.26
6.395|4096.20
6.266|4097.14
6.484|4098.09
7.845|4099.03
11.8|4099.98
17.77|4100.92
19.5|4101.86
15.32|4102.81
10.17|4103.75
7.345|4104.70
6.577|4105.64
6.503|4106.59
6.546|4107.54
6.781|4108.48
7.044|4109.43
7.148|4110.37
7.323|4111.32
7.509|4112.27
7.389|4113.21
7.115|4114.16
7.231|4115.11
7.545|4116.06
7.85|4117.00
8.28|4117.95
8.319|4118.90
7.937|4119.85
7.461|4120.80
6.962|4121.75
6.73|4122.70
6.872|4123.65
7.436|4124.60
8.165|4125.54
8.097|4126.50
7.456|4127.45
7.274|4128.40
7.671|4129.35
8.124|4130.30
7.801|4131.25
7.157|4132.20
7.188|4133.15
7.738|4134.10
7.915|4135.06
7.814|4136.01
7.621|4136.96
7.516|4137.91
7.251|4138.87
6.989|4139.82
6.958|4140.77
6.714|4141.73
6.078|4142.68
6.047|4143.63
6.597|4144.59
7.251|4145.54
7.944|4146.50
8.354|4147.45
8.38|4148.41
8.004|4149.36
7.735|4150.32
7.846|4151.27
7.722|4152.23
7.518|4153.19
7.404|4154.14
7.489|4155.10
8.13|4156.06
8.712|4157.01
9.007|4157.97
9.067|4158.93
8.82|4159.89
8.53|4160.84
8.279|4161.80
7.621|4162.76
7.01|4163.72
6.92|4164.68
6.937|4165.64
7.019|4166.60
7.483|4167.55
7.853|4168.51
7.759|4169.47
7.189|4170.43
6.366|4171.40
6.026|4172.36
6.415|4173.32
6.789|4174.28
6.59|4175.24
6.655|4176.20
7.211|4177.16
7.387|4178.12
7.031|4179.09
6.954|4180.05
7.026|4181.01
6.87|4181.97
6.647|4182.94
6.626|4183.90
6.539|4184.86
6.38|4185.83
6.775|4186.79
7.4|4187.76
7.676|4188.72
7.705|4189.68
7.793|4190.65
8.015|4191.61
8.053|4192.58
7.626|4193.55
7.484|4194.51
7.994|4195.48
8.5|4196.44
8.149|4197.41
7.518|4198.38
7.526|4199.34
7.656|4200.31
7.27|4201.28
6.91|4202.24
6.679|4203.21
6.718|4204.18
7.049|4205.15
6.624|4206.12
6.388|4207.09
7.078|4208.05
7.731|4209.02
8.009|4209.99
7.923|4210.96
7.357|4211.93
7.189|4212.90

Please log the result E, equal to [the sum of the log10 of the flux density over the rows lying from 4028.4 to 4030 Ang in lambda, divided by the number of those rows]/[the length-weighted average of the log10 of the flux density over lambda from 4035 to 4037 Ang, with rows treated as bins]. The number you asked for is 0.99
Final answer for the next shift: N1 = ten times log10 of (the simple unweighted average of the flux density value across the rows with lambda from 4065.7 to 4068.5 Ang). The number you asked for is 8.6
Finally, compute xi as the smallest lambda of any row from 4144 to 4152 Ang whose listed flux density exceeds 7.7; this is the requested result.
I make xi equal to 4146.50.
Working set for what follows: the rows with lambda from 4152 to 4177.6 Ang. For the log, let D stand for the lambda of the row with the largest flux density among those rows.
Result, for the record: 4158.93 Ang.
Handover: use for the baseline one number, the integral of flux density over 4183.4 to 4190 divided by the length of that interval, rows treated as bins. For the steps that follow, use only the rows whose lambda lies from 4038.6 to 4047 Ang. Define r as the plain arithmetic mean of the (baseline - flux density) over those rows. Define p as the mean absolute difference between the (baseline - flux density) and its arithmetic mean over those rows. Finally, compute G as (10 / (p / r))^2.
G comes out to 3275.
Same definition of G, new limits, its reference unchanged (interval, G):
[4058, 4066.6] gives 250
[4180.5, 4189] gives 14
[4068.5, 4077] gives 949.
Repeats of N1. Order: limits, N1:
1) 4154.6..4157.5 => 9.1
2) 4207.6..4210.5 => 8.8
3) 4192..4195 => 8.9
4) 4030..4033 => 9.1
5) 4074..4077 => 8.8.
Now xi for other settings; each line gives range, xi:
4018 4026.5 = 4018.66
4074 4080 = 4074.57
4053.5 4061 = 4056.78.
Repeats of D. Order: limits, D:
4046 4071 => 4068.94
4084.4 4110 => 4101.86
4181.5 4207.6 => 4196.44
